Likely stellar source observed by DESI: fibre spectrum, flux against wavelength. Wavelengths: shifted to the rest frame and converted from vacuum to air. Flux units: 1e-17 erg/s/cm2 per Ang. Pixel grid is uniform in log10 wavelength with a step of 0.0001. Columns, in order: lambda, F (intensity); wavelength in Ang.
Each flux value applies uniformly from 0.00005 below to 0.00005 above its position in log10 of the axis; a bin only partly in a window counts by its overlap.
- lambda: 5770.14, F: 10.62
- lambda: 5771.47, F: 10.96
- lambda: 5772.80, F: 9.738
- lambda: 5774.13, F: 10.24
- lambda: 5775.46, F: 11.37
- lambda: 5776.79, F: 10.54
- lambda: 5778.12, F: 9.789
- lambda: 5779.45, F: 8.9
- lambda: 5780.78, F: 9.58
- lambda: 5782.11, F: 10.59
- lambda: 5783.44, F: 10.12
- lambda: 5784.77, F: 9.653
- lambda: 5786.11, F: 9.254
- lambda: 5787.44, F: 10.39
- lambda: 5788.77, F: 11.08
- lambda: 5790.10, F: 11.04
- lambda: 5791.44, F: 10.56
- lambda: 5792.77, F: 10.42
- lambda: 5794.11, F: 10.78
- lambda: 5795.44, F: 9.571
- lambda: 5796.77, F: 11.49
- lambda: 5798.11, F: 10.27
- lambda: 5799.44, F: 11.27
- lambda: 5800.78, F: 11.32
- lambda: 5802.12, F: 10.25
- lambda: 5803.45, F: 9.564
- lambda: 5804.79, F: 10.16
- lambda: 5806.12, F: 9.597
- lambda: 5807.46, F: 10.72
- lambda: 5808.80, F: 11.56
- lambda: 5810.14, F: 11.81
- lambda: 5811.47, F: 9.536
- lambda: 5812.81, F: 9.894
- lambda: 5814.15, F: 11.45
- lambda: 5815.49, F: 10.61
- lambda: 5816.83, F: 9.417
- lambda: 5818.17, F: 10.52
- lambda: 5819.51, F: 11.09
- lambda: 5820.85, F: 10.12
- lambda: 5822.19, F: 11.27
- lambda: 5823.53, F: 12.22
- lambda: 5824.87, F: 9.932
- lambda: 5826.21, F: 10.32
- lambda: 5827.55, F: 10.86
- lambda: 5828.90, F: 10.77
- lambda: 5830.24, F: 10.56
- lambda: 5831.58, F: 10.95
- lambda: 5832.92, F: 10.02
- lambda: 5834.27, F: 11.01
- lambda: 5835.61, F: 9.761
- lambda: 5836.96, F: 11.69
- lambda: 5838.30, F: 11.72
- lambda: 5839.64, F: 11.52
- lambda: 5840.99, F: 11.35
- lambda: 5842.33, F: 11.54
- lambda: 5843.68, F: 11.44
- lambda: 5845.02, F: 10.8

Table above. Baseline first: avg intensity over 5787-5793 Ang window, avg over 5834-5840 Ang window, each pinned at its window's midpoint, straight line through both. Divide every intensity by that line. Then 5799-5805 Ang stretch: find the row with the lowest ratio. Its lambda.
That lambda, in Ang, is 5803.45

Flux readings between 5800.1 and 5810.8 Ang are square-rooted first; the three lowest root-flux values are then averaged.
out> 3.13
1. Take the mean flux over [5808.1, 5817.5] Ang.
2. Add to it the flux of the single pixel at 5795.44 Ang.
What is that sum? 20.2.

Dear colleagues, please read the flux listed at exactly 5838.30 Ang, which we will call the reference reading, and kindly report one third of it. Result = 3.91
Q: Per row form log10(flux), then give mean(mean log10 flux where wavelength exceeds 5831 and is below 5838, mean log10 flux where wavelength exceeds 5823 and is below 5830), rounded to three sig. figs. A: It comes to 1.03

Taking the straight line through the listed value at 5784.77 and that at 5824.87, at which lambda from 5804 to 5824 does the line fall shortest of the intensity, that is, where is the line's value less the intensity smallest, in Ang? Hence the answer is 5823.53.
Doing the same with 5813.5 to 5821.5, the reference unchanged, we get 5814.15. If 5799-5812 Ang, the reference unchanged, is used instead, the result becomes 5810.14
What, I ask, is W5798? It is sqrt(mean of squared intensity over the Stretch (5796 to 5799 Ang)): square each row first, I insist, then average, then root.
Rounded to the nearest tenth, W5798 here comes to 10.9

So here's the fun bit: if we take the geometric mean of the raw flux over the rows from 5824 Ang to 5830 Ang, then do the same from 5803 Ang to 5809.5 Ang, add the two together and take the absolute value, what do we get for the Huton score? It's 20.8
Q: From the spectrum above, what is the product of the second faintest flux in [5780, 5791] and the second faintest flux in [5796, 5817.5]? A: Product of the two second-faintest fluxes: 91.4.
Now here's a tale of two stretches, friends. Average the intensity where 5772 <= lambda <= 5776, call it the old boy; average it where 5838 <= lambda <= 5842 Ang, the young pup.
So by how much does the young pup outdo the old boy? 1.1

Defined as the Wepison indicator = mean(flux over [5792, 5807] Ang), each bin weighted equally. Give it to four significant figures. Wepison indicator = 10.43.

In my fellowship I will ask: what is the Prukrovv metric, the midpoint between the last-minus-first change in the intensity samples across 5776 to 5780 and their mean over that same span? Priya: 4.1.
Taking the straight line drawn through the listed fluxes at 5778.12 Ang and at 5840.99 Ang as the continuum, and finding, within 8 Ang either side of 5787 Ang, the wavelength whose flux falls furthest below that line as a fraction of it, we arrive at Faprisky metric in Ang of 5779.45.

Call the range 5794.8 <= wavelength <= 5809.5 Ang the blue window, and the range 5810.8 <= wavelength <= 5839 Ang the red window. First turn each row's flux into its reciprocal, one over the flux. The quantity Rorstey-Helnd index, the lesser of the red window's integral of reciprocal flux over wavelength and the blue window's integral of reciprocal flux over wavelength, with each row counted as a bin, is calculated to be 1.40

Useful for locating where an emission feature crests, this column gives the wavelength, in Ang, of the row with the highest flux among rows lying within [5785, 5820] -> 5810.14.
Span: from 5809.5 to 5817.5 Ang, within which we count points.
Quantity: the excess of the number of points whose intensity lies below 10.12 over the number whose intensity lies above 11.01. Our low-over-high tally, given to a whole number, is 1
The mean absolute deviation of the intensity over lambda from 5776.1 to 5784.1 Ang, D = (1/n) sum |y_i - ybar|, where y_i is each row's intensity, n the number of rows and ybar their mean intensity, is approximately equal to 0.50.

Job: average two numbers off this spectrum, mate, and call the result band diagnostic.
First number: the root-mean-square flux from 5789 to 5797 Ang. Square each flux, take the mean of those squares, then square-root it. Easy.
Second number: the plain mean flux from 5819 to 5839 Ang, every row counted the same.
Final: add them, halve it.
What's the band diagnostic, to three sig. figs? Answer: 10.7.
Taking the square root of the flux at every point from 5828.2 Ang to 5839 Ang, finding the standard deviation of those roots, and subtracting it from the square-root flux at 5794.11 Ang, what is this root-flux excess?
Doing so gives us 3.18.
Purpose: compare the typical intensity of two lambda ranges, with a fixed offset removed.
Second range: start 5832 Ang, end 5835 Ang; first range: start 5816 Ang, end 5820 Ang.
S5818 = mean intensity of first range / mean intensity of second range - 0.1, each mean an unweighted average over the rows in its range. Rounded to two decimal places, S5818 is 0.88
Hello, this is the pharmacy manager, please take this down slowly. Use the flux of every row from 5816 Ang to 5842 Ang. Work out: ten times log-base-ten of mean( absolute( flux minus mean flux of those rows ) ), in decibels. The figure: -2.2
